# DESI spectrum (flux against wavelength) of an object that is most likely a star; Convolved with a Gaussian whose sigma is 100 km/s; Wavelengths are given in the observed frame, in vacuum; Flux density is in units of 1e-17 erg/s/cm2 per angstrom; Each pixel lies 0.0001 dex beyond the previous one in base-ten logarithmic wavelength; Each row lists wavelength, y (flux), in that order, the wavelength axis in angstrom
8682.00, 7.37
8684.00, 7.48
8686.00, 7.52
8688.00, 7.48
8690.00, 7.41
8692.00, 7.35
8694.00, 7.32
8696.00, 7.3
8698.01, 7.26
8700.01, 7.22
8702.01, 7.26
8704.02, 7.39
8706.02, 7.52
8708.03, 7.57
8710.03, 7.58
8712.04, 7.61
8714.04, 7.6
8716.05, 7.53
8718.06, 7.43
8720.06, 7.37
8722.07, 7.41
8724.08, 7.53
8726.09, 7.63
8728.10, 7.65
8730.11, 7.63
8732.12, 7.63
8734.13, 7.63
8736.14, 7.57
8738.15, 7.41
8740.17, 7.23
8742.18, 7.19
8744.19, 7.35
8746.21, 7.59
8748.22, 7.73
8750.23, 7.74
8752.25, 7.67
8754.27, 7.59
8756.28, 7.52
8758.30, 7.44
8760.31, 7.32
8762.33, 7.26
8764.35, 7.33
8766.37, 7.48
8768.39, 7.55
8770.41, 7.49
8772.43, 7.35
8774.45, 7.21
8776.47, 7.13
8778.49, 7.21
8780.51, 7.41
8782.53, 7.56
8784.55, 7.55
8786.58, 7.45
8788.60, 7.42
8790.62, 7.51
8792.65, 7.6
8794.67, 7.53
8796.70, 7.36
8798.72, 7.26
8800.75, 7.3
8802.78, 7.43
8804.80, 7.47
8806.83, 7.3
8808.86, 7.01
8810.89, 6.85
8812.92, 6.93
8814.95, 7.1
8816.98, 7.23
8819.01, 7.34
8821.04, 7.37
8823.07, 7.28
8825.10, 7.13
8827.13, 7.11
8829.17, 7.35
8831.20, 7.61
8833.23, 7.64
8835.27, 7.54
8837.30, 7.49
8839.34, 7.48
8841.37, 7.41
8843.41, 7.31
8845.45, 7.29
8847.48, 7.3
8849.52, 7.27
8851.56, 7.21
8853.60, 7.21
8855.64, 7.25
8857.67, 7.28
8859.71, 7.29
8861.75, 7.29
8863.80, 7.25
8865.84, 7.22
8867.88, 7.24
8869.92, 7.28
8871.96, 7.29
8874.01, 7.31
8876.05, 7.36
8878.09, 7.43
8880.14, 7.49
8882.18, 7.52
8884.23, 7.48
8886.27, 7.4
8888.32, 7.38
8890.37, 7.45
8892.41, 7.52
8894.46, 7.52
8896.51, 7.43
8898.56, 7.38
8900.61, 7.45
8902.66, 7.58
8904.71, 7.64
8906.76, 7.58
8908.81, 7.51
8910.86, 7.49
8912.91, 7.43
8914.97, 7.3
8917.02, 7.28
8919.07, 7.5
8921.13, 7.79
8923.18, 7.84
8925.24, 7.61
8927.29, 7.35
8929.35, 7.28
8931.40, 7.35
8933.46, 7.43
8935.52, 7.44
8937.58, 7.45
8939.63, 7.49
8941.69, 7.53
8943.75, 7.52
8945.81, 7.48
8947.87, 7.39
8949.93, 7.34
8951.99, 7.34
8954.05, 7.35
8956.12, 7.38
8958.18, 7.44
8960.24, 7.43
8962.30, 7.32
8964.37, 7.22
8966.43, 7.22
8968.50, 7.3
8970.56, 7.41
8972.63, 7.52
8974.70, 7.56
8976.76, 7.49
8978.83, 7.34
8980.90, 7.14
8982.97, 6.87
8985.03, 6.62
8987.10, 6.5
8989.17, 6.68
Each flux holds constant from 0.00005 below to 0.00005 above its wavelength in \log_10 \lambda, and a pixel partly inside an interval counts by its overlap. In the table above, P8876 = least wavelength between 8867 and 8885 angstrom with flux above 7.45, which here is 8880.14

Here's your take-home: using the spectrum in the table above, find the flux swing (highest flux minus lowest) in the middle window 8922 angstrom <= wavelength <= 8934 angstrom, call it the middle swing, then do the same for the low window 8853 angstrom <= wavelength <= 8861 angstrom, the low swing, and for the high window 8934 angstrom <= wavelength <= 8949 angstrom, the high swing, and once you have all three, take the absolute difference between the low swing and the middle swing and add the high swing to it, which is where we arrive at 0.62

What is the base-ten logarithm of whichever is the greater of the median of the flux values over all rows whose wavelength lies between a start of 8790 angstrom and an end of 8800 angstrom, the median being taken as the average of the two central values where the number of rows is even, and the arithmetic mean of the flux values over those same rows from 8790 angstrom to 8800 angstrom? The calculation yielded 0.876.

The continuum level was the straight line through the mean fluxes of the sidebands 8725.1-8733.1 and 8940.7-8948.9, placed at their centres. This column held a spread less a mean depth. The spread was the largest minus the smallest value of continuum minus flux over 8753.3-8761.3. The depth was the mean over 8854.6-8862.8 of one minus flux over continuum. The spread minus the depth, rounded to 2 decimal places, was 0.23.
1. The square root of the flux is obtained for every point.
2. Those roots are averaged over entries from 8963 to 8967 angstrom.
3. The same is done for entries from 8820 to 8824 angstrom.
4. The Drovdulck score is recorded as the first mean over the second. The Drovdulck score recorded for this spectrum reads 0.99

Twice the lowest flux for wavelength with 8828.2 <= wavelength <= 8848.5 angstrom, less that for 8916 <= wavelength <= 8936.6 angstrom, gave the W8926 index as 7.30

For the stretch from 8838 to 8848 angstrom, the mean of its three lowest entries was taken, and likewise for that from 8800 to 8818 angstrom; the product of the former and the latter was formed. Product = 50.6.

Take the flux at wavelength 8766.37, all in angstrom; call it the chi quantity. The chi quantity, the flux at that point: 7.48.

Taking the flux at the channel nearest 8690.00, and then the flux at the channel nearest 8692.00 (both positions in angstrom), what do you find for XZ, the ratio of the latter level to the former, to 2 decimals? 0.99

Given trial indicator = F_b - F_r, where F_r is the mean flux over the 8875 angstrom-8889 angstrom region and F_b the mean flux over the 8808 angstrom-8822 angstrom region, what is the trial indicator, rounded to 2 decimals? -0.32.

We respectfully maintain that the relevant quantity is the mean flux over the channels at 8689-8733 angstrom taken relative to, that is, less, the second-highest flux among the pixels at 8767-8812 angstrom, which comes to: -0.10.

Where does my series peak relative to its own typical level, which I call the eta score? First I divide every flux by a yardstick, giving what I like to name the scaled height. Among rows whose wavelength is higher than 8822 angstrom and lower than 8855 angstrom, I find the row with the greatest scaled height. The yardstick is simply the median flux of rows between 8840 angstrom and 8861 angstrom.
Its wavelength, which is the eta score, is 8833.23 angstrom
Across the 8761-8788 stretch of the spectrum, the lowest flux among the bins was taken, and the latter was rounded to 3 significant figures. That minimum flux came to 7.13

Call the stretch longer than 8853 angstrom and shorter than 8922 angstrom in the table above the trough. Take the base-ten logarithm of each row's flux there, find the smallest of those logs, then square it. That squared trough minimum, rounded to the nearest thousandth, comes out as 0.736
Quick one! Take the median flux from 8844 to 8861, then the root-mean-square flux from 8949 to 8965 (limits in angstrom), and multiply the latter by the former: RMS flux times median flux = 53.5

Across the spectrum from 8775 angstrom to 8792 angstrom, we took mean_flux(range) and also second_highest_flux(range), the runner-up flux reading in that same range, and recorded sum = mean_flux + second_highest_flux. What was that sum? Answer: 14.95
